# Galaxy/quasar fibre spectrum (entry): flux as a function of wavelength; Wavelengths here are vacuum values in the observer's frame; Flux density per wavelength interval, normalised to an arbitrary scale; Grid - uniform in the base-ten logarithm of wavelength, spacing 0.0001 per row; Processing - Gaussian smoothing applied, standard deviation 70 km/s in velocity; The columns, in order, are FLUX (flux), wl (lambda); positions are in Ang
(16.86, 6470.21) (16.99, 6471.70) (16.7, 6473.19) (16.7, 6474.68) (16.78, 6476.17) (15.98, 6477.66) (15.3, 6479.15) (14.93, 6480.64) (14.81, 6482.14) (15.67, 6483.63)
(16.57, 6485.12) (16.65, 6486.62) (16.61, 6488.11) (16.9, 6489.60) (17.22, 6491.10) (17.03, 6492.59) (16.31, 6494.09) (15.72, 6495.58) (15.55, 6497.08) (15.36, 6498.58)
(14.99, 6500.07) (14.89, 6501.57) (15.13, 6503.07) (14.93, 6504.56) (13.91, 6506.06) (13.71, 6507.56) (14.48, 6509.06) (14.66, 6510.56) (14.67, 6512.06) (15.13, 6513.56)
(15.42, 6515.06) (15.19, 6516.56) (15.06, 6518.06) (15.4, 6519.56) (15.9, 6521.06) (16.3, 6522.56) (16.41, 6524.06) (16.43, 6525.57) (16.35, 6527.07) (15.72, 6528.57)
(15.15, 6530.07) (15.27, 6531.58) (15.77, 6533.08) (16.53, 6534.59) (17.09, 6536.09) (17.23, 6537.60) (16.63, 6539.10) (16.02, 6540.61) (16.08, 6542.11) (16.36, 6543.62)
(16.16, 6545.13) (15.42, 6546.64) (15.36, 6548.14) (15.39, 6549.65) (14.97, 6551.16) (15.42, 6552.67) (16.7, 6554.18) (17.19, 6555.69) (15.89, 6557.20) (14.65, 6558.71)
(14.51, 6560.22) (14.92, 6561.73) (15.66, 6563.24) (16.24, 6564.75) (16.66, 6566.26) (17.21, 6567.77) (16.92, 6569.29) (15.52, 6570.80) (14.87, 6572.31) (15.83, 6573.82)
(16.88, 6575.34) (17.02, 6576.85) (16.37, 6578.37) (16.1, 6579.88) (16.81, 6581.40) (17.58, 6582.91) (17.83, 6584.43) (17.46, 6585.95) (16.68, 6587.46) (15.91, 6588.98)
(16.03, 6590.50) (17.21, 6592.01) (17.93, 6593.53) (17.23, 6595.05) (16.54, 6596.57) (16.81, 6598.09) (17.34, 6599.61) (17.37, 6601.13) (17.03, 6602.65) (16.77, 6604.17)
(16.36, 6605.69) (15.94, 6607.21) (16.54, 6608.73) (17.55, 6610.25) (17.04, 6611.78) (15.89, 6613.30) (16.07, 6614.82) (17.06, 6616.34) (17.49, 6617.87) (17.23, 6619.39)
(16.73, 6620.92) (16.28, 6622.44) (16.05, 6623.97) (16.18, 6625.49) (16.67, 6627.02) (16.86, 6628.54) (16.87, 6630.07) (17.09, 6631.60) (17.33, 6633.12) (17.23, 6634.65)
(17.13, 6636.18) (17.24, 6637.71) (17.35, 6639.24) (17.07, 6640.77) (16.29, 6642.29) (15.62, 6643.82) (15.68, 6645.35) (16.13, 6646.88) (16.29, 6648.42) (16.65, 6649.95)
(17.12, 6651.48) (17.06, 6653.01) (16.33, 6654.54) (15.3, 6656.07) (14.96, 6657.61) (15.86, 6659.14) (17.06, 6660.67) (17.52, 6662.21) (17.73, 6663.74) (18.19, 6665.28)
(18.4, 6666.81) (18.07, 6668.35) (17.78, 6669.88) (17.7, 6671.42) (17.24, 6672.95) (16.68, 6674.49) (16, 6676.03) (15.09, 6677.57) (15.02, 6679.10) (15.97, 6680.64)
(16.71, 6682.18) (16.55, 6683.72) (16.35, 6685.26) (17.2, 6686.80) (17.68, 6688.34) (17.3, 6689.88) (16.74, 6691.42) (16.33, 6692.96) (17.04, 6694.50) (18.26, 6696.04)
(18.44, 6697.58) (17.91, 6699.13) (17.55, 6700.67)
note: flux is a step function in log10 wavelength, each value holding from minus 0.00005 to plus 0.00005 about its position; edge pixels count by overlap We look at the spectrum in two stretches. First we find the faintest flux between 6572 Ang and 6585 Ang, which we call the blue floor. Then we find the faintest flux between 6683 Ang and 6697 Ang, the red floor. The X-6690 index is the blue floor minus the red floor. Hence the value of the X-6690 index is -1.5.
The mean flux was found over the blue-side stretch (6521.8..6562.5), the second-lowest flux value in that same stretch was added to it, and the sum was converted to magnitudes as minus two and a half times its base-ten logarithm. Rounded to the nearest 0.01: -3.71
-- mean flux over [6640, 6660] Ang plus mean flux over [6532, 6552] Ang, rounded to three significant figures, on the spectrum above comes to 32.3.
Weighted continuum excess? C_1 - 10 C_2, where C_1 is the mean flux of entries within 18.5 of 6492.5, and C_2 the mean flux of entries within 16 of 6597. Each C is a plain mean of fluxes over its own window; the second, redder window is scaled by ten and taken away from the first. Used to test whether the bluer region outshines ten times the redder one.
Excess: -154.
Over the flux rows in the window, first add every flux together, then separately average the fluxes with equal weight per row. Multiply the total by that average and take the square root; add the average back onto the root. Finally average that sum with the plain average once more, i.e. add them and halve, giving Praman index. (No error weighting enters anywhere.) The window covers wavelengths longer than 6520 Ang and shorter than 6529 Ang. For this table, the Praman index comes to 36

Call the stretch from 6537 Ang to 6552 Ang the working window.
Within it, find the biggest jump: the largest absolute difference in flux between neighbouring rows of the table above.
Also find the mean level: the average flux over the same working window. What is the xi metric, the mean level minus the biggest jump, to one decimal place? 15.2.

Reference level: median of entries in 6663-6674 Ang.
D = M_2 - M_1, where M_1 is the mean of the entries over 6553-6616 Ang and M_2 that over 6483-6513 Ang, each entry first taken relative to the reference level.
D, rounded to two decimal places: -0.97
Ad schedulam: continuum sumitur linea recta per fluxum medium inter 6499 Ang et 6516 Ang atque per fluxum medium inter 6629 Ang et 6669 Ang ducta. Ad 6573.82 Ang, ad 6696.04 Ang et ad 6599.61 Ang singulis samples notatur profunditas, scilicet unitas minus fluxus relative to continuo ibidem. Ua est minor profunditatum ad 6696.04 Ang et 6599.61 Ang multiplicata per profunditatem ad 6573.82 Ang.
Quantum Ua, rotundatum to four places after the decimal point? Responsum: 0.0006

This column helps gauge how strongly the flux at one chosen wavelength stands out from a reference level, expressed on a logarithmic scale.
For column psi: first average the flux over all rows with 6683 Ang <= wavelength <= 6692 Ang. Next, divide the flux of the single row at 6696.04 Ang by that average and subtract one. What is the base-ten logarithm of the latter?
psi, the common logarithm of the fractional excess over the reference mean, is -1.12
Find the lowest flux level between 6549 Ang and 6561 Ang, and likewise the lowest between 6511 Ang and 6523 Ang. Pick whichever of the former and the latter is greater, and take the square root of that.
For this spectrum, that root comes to 3.83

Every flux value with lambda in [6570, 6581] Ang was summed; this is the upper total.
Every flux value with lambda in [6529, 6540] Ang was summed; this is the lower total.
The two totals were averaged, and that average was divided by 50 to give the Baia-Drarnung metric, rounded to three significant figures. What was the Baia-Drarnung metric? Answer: 2.26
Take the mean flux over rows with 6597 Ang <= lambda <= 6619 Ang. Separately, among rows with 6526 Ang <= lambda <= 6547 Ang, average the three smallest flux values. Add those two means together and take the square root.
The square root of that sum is 5.66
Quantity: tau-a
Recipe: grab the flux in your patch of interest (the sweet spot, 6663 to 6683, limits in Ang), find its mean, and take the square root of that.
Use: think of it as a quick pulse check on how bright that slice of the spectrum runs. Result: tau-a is 4.119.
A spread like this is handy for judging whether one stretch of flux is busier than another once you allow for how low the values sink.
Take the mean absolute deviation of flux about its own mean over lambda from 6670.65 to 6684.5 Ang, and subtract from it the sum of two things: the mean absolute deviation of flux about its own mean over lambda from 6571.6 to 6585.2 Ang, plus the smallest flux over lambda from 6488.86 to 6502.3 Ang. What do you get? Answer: -14.9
